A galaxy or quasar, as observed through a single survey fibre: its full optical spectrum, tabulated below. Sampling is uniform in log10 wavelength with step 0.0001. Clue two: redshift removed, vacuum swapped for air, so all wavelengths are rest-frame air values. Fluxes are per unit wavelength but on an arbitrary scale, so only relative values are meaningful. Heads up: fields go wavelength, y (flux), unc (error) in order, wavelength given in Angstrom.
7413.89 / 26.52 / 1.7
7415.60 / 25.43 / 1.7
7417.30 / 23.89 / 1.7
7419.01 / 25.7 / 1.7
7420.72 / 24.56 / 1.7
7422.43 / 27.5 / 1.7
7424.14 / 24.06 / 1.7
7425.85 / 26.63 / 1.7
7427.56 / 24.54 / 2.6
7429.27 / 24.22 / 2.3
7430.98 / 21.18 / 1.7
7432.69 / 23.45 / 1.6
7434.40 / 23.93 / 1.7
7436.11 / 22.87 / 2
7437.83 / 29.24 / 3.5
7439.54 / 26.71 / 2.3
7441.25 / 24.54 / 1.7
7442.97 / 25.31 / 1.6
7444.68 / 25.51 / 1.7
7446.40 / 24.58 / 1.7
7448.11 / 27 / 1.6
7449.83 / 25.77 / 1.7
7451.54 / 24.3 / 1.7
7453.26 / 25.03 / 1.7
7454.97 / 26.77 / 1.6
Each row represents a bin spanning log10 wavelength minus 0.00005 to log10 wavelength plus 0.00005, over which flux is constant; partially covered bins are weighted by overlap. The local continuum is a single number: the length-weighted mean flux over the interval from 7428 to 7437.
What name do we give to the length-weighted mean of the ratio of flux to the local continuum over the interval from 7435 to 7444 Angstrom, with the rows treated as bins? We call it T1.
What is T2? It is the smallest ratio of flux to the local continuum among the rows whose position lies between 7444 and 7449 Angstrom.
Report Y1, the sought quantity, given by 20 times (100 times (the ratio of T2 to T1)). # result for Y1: 1915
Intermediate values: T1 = 1.11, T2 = 1.06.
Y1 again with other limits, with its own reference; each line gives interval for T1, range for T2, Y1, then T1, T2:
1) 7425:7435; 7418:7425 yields 2005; 1.03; 1.04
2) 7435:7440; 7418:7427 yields 1843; 1.12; 1.04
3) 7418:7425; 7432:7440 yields 1801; 1.09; 0.99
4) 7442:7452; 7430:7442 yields 1665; 1.10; 0.91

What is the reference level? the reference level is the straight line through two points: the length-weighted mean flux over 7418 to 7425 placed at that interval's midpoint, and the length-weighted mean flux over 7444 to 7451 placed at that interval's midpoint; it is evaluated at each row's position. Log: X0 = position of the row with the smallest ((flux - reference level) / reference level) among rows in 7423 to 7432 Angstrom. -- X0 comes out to 7430.98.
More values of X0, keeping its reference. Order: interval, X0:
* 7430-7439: 7430.98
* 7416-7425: 7417.30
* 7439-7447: 7446.40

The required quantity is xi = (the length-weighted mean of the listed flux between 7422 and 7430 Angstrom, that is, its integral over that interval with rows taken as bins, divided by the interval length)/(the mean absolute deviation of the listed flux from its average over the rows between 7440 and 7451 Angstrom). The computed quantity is 39.4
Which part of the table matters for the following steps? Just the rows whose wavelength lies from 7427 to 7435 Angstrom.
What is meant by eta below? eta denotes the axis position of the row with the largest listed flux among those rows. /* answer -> 7427.56 Angstrom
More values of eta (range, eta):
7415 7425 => 7422.43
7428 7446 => 7437.83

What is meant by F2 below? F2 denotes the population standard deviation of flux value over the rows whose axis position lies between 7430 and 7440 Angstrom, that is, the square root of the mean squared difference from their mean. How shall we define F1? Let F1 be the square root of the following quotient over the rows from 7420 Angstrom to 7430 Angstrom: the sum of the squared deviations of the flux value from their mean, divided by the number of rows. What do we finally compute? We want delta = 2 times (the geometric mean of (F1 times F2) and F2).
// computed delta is 6.1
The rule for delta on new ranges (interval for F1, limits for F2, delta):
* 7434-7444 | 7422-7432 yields 5.8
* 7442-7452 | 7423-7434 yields 3.0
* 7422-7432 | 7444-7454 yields 2.5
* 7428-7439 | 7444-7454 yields 2.8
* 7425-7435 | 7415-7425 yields 3.1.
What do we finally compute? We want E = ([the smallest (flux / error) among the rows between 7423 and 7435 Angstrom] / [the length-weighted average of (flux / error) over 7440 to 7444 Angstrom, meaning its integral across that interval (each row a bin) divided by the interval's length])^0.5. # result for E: 0.80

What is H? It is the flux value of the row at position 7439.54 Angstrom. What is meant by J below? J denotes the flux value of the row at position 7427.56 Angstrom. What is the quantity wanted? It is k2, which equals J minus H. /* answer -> -2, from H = 26.71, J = 24.54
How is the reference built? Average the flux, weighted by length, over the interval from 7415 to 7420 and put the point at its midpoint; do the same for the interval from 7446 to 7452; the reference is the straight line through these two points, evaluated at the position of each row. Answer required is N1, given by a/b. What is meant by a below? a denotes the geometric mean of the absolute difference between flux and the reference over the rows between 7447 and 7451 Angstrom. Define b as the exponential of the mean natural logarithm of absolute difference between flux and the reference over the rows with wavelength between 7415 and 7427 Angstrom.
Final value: 0.5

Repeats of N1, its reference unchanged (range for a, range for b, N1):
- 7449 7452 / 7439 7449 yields 1.2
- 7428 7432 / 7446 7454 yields 2.8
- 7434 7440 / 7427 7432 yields 1.5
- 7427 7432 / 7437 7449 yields 2.5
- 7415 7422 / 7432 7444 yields 0.5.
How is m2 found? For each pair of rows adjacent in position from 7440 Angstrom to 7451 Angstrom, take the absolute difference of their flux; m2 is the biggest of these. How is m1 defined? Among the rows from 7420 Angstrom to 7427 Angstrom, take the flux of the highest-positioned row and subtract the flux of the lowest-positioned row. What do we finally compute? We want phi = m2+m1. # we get 4.5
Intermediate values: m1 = 2.1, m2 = 2.4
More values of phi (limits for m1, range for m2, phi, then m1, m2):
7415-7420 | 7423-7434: 3.3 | 0.3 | 3.0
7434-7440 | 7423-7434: 5.8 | 2.8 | 3.0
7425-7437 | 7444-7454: -1.3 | -3.8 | 2.4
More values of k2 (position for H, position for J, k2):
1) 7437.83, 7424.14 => -5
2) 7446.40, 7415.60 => 1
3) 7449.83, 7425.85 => 1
